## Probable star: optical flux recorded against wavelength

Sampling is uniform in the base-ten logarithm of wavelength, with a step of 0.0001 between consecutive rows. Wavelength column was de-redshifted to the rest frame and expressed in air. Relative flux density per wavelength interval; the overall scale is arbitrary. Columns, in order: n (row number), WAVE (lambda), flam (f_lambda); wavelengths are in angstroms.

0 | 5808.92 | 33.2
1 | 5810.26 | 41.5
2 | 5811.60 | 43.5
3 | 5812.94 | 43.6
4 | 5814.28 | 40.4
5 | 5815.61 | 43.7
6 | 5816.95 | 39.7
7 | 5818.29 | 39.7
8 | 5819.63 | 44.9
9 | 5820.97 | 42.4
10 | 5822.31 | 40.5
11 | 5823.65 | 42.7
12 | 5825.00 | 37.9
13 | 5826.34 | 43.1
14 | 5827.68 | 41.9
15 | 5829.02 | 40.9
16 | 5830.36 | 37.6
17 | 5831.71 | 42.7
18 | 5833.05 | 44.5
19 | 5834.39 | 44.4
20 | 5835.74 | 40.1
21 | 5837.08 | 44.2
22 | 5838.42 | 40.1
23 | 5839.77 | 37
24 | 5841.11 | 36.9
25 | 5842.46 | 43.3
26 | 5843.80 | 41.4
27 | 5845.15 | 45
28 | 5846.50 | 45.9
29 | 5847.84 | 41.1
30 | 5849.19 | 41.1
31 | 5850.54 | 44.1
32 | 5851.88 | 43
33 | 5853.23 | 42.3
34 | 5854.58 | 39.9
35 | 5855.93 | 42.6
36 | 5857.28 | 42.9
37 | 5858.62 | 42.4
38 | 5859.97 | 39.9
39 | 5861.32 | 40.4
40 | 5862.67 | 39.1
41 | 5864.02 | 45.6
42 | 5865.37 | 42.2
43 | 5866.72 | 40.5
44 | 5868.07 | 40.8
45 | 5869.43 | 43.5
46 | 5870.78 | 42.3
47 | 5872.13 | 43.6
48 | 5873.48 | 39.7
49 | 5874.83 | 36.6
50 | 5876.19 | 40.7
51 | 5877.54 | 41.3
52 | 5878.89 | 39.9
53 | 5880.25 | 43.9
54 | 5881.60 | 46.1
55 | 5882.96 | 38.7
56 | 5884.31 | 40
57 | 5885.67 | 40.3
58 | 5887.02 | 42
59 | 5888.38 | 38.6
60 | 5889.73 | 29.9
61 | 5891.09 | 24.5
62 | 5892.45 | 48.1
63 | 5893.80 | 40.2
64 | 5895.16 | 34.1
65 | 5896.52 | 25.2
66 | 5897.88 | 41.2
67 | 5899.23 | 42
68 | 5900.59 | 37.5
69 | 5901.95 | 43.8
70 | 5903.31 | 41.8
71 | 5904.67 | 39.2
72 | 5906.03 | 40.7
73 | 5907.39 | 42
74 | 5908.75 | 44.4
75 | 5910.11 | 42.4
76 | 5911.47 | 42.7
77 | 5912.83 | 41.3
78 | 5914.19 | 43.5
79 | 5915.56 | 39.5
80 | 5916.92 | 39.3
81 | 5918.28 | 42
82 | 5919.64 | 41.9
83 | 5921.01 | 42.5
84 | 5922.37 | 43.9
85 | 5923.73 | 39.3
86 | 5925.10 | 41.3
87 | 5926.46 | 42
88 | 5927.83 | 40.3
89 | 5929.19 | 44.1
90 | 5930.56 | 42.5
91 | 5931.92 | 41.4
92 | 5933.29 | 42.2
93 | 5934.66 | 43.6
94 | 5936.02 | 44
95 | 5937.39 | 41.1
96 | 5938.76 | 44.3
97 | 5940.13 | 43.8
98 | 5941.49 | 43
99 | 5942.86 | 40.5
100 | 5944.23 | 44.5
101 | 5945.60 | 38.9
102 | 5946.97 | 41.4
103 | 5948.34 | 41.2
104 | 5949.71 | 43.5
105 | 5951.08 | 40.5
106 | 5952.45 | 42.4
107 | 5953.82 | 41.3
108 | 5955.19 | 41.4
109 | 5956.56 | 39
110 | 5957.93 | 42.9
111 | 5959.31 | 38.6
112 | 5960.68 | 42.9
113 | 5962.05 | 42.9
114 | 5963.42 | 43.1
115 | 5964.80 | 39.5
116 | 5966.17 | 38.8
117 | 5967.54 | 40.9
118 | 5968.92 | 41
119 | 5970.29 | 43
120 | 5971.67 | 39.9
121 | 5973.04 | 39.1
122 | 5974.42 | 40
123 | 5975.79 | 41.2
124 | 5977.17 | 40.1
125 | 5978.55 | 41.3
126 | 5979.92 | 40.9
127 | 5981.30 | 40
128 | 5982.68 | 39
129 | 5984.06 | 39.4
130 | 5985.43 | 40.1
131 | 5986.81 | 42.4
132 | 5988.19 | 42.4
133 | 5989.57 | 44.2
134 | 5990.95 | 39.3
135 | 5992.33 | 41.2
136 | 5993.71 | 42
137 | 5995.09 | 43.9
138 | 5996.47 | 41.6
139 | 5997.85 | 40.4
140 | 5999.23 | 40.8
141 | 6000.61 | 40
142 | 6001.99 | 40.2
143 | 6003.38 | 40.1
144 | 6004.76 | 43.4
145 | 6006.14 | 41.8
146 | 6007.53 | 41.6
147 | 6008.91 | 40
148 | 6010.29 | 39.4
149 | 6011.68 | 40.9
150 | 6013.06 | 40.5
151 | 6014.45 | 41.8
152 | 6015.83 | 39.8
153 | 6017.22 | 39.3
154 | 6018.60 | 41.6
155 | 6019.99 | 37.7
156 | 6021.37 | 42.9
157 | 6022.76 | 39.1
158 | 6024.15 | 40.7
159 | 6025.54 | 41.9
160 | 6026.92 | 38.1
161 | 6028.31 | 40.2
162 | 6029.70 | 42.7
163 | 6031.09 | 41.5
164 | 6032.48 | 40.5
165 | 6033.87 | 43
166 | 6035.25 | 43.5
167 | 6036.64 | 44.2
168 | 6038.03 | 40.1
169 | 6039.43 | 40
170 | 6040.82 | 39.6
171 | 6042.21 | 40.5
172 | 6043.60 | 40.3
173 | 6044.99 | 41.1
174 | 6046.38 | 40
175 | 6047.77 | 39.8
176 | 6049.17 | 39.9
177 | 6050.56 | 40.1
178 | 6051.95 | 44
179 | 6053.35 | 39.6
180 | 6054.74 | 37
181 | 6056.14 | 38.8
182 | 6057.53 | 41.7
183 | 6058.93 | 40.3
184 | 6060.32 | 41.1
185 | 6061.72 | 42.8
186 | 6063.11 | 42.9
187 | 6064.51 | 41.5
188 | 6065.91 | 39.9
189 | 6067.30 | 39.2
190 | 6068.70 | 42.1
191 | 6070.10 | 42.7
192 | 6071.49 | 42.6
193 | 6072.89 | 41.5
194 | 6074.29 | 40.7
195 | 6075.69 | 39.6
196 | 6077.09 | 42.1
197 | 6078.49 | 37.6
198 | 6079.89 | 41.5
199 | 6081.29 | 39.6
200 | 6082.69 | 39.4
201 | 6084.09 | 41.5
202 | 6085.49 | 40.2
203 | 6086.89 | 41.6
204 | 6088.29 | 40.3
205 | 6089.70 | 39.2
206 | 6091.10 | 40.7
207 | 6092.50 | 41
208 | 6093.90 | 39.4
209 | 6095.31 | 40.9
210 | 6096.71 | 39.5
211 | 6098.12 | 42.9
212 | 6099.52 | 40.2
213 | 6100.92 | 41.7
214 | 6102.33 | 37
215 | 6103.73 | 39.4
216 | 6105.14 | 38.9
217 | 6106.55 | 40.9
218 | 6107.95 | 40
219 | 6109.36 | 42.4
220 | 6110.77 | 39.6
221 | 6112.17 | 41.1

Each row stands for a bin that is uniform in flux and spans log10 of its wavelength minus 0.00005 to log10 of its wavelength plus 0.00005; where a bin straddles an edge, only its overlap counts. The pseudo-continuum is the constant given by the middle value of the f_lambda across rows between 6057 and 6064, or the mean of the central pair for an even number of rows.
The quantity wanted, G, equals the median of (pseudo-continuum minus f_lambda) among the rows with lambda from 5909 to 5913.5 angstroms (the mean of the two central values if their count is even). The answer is -0.7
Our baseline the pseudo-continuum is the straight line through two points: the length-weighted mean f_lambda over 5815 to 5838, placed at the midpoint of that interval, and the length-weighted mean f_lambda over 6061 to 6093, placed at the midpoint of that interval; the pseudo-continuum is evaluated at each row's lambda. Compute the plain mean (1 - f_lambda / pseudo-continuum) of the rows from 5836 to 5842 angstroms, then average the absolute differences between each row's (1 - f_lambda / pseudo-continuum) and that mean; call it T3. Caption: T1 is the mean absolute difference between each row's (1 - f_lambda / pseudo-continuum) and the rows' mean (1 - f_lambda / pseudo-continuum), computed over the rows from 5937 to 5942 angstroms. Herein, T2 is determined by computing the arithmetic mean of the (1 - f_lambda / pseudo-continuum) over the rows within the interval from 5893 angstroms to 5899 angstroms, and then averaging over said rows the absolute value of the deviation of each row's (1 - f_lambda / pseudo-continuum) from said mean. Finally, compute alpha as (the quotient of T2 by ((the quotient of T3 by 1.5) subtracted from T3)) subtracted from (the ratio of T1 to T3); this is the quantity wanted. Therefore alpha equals -6.0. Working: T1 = 0.024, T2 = 0.133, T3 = 0.062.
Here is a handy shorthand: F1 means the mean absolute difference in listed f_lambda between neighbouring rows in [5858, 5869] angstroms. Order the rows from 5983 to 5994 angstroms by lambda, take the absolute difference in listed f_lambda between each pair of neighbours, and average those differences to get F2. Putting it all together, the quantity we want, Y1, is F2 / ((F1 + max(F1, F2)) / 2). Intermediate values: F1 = 2.3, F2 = 1.8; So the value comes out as 0.8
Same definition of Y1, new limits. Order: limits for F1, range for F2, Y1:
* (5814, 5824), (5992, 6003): 0.4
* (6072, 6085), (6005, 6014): 0.4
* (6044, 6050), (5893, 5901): 1.9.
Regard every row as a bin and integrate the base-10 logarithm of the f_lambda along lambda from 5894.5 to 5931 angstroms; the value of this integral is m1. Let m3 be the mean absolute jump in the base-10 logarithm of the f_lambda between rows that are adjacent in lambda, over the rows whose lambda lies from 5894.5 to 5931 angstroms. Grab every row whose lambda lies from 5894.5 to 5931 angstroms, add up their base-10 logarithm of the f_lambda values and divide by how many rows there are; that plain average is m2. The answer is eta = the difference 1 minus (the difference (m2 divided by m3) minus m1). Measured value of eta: 12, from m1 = 58.7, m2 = 1.61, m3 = 0.034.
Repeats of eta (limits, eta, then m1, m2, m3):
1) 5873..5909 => 31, 57.2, 1.59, 0.059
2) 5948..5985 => -31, 59.6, 1.61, 0.018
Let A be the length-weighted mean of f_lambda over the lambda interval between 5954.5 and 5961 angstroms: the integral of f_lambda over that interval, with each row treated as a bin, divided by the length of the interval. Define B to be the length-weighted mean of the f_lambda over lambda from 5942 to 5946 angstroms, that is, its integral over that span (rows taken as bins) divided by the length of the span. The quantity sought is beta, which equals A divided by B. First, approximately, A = 40.8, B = 41.5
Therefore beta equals 0.98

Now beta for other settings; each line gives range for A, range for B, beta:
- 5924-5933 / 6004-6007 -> 0.98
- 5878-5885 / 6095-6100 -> 1.02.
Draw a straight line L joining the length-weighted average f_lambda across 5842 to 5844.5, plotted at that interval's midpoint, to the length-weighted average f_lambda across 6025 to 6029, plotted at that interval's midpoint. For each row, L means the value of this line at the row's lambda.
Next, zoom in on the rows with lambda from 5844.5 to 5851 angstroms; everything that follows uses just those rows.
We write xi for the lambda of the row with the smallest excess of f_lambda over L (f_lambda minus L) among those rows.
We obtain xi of 5847.84 angstroms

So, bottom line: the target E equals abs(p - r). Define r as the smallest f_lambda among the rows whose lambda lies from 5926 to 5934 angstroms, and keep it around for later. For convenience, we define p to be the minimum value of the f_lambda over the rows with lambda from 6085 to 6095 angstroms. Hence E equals 1.1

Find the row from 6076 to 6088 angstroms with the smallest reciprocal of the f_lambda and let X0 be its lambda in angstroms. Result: 6077.09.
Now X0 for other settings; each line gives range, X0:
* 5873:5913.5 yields 5892.45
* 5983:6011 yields 5989.57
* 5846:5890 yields 5881.60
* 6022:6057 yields 6036.64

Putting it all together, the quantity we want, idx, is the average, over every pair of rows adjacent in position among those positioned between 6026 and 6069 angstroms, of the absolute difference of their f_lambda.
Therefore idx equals 1.49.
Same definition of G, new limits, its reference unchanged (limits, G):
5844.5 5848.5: -3.3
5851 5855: -0.6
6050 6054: 1.6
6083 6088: 0.2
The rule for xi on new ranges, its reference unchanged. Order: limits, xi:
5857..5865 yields 5862.67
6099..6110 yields 6102.33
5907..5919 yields 5916.92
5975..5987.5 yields 5982.68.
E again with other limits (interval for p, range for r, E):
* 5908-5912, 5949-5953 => 1.9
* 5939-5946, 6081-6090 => 0.3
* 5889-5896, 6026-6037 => 13.6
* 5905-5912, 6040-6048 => 1.1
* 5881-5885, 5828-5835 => 1.1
